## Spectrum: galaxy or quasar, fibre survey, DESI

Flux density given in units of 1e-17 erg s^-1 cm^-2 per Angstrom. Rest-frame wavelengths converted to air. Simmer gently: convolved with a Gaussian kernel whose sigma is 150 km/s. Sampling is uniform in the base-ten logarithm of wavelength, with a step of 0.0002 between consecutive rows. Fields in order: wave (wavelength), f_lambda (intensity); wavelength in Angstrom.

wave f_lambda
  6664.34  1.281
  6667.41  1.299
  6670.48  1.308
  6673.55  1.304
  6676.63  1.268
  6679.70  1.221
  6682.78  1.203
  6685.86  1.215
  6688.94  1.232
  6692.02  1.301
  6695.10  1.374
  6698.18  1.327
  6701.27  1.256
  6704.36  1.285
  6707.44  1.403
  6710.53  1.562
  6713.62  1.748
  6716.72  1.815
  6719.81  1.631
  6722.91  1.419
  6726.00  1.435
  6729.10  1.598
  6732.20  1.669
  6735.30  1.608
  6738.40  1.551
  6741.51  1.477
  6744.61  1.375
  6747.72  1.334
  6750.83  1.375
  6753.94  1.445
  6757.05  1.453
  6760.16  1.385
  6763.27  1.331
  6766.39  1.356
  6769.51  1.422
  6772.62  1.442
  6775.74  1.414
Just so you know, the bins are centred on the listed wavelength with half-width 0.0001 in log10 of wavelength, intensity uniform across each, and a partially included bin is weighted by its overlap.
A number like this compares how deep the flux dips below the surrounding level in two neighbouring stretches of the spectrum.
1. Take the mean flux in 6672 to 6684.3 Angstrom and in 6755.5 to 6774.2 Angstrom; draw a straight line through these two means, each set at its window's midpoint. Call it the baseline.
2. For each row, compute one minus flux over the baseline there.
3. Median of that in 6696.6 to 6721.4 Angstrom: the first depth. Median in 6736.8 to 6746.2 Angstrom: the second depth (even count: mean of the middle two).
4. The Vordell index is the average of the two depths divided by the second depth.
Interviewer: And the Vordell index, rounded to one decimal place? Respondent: 1.3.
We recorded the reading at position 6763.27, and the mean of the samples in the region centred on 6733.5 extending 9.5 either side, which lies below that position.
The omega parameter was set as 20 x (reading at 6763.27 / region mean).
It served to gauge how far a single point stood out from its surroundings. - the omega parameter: 17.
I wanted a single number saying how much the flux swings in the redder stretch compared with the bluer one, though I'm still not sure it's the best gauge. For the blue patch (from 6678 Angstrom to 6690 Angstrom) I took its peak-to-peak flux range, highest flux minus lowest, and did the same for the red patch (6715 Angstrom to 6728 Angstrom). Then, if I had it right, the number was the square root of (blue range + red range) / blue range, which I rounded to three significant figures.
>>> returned 3.83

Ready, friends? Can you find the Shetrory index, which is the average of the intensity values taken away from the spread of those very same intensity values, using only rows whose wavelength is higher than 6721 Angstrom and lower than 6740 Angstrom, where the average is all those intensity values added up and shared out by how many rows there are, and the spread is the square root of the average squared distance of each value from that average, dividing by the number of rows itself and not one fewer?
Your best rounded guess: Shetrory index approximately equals -1.46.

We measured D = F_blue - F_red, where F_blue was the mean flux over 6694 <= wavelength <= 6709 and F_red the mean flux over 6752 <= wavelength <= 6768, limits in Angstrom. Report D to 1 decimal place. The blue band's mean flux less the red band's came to -0.1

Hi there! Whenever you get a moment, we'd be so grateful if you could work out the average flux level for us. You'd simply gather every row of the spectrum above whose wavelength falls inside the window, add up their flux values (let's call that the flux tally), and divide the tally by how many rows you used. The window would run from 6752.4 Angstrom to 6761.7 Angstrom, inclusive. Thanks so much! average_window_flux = 1.43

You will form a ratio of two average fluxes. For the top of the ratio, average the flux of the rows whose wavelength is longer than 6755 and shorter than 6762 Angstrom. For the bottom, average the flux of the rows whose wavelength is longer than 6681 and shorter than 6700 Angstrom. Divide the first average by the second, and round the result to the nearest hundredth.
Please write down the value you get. 1.11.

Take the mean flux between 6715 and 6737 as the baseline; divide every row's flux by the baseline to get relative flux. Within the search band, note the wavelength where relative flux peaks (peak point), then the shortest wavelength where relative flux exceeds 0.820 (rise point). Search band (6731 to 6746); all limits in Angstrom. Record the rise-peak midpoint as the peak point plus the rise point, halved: 6732.2 Angstrom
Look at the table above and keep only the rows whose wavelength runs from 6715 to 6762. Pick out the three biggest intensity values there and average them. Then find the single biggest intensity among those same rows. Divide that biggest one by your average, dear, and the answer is 1.06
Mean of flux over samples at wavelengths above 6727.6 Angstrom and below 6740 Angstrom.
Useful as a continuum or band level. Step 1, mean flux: 1.61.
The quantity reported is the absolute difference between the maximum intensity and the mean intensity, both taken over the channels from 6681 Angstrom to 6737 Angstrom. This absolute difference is 0.37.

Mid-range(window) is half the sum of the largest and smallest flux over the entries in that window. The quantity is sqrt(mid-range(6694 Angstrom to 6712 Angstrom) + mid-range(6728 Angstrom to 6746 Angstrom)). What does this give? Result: 1.71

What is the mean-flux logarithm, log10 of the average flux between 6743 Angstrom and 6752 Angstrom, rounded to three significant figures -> 0.134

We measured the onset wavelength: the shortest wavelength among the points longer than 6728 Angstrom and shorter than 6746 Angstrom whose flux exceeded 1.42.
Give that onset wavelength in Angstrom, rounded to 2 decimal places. 6729.10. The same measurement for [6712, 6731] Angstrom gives 6713.62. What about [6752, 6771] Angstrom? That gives 6753.94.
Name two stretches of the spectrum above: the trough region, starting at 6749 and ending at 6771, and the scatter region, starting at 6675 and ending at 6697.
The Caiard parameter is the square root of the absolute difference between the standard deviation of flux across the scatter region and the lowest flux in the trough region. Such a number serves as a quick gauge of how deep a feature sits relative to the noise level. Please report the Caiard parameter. 1.13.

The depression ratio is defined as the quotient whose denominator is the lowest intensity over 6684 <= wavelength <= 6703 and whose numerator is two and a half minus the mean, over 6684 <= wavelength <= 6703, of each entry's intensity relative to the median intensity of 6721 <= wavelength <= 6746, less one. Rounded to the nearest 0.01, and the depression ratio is 2.18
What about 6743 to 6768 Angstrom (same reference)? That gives 1.94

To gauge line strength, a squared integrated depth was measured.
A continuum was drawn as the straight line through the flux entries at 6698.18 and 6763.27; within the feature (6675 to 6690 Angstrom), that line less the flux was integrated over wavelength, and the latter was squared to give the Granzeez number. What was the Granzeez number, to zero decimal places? 2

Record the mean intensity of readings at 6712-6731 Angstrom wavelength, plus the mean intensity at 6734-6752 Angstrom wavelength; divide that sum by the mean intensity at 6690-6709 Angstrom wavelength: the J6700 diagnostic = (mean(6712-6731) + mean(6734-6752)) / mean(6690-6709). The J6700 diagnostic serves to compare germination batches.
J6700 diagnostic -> 2.31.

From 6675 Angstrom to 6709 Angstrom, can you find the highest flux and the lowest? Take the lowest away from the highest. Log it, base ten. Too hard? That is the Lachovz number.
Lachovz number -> -0.7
